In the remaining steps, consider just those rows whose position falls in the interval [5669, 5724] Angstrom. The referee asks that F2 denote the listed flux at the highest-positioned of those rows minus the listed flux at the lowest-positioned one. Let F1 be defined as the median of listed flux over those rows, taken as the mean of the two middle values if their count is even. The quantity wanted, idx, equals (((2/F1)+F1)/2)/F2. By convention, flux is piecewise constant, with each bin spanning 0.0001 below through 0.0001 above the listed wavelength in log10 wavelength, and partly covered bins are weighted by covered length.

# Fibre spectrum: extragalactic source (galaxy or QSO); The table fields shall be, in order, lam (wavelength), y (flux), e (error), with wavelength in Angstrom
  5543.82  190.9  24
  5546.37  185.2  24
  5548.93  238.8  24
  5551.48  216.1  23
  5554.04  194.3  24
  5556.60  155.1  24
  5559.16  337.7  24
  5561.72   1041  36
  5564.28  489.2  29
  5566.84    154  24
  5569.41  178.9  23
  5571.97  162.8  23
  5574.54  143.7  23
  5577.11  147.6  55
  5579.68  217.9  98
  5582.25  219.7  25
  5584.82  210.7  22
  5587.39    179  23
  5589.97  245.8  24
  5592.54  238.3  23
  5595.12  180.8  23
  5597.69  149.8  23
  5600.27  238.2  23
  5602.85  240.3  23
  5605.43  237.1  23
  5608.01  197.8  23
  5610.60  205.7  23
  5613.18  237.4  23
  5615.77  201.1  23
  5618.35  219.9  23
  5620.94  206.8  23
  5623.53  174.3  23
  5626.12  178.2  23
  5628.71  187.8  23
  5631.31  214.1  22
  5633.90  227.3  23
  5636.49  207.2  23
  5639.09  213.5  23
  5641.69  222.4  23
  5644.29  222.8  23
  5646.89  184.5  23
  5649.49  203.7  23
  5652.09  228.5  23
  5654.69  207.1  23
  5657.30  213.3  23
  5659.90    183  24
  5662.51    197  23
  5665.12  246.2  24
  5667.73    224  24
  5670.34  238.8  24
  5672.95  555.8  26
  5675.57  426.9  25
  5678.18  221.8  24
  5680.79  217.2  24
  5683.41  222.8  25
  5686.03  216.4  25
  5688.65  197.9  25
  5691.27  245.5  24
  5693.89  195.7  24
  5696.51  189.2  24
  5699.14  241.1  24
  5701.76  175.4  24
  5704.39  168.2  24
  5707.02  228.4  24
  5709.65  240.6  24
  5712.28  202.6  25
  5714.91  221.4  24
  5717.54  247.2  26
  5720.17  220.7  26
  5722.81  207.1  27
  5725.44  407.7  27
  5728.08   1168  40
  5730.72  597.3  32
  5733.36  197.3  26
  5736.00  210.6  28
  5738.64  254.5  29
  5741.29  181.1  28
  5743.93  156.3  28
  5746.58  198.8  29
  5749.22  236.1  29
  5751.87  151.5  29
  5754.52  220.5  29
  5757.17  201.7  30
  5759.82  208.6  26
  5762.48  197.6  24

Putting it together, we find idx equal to -3.5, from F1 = 221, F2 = -32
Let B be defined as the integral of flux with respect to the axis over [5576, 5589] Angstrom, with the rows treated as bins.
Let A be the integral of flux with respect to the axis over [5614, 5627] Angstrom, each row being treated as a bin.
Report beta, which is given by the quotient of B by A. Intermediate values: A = 2576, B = 2558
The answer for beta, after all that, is 0.99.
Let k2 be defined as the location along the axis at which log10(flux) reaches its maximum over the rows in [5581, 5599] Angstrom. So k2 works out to 5589.97 Angstrom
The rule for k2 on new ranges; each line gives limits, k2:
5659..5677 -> 5672.95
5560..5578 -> 5561.72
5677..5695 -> 5691.27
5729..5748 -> 5730.72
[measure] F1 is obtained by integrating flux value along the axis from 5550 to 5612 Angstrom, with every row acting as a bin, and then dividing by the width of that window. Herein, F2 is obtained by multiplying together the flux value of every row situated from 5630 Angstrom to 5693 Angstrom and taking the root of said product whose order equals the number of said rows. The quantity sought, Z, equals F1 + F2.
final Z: 480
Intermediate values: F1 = 249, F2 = 231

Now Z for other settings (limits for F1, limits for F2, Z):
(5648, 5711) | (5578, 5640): 445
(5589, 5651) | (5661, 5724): 440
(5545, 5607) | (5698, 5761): 488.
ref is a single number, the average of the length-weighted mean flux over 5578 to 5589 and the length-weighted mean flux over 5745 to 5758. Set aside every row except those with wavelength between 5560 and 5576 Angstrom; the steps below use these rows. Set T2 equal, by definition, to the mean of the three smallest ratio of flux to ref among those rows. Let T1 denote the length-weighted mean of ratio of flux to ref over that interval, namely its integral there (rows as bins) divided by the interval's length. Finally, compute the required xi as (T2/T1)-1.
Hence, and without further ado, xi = -0.57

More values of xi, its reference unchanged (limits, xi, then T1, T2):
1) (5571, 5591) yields -0.21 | 0.94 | 0.74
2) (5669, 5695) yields -0.26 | 1.35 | 1.00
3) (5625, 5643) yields -0.08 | 1.02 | 0.94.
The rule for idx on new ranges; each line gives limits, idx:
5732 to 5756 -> 4.3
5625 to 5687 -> 2.8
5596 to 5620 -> 1.6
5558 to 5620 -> -0.9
